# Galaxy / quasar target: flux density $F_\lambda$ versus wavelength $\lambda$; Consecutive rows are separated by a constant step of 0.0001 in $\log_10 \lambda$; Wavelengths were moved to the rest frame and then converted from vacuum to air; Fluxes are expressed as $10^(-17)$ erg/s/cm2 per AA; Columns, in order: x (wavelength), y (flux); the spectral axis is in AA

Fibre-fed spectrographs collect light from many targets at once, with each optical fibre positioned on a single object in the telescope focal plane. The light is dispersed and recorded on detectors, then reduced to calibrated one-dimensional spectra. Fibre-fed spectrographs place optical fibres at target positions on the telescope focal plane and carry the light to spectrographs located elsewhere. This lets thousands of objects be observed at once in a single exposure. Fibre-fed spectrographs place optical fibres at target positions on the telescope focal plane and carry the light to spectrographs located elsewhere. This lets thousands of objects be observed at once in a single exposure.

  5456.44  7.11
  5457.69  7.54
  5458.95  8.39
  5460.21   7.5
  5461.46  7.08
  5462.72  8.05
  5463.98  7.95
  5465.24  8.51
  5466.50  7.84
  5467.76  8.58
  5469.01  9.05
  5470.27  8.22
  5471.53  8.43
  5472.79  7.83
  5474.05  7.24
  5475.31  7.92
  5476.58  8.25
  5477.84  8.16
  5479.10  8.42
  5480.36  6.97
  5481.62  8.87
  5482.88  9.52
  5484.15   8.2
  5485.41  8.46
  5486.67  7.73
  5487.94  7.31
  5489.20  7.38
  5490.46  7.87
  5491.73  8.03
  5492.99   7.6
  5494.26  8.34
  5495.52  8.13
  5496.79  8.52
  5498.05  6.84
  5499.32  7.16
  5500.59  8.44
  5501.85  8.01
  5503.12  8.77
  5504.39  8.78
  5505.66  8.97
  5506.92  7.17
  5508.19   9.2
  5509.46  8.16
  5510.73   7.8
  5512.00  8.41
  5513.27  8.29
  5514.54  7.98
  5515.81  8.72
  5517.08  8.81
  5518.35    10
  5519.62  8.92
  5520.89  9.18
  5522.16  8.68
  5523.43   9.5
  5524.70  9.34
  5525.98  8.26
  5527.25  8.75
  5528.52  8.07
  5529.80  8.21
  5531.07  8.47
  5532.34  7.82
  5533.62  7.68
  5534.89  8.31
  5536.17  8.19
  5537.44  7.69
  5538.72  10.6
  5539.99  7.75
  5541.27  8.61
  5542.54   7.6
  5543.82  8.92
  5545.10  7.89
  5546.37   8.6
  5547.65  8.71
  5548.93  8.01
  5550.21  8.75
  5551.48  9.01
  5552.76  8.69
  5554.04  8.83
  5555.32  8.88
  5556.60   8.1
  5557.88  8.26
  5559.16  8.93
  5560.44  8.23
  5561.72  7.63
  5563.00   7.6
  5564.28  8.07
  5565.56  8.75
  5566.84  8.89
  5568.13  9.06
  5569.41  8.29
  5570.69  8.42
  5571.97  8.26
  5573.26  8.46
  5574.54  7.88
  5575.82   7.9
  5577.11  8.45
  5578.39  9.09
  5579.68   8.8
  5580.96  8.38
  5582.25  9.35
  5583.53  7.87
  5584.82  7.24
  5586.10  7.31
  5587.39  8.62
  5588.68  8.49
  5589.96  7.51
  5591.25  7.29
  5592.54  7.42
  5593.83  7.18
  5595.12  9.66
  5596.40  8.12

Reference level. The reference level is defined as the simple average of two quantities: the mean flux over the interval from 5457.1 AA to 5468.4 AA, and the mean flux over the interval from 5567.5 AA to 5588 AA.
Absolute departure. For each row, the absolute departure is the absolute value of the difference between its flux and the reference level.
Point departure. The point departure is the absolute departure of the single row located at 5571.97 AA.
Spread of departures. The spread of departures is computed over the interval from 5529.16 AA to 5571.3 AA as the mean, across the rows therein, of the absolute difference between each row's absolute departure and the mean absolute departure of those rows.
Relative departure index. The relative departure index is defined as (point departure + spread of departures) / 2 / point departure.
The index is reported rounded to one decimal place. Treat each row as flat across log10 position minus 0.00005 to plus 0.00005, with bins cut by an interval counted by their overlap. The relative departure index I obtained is 1.6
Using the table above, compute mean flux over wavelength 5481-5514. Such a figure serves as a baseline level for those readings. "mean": 8.15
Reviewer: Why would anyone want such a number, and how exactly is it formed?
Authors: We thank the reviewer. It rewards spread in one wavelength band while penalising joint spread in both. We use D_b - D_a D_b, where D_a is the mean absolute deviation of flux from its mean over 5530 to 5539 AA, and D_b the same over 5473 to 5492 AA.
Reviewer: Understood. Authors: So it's 0.17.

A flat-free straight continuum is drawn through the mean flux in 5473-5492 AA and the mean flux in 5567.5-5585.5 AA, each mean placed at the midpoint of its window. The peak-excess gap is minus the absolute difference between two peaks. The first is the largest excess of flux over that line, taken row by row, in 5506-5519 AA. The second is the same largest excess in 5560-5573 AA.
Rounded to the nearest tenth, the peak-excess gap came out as -1.1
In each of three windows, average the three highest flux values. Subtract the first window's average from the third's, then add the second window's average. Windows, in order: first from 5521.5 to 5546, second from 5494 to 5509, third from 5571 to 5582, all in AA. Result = 7.95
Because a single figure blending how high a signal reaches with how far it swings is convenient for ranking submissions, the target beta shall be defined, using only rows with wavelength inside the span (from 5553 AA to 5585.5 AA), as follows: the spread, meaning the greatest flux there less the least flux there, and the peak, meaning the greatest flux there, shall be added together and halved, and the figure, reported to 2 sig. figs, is 5.7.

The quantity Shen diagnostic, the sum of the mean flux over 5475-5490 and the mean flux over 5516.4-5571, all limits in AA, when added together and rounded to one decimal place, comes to 16.6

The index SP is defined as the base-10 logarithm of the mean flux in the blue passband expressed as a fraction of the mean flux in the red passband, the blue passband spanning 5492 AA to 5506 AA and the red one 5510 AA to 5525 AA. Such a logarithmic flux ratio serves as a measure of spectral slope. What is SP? -0.034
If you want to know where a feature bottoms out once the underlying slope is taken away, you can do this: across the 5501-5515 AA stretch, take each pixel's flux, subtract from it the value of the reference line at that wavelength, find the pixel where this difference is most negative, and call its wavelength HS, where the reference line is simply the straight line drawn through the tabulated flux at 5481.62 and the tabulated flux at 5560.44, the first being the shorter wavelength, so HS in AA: 5506.92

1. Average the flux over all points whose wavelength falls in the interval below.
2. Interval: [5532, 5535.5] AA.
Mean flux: 7.94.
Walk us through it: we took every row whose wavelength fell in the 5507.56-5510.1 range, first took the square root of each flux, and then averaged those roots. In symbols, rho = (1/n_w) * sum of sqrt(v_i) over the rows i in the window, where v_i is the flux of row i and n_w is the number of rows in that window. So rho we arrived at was 2.94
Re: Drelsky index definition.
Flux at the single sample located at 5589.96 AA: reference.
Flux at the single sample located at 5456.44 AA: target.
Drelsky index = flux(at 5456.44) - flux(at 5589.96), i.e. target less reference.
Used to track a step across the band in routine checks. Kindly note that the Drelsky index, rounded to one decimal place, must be -0.4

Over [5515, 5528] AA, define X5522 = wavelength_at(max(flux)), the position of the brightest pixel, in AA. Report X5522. 5518.35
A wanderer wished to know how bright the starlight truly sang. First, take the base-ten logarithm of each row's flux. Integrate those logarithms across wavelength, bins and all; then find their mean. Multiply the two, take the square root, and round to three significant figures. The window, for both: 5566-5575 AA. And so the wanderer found 2.78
